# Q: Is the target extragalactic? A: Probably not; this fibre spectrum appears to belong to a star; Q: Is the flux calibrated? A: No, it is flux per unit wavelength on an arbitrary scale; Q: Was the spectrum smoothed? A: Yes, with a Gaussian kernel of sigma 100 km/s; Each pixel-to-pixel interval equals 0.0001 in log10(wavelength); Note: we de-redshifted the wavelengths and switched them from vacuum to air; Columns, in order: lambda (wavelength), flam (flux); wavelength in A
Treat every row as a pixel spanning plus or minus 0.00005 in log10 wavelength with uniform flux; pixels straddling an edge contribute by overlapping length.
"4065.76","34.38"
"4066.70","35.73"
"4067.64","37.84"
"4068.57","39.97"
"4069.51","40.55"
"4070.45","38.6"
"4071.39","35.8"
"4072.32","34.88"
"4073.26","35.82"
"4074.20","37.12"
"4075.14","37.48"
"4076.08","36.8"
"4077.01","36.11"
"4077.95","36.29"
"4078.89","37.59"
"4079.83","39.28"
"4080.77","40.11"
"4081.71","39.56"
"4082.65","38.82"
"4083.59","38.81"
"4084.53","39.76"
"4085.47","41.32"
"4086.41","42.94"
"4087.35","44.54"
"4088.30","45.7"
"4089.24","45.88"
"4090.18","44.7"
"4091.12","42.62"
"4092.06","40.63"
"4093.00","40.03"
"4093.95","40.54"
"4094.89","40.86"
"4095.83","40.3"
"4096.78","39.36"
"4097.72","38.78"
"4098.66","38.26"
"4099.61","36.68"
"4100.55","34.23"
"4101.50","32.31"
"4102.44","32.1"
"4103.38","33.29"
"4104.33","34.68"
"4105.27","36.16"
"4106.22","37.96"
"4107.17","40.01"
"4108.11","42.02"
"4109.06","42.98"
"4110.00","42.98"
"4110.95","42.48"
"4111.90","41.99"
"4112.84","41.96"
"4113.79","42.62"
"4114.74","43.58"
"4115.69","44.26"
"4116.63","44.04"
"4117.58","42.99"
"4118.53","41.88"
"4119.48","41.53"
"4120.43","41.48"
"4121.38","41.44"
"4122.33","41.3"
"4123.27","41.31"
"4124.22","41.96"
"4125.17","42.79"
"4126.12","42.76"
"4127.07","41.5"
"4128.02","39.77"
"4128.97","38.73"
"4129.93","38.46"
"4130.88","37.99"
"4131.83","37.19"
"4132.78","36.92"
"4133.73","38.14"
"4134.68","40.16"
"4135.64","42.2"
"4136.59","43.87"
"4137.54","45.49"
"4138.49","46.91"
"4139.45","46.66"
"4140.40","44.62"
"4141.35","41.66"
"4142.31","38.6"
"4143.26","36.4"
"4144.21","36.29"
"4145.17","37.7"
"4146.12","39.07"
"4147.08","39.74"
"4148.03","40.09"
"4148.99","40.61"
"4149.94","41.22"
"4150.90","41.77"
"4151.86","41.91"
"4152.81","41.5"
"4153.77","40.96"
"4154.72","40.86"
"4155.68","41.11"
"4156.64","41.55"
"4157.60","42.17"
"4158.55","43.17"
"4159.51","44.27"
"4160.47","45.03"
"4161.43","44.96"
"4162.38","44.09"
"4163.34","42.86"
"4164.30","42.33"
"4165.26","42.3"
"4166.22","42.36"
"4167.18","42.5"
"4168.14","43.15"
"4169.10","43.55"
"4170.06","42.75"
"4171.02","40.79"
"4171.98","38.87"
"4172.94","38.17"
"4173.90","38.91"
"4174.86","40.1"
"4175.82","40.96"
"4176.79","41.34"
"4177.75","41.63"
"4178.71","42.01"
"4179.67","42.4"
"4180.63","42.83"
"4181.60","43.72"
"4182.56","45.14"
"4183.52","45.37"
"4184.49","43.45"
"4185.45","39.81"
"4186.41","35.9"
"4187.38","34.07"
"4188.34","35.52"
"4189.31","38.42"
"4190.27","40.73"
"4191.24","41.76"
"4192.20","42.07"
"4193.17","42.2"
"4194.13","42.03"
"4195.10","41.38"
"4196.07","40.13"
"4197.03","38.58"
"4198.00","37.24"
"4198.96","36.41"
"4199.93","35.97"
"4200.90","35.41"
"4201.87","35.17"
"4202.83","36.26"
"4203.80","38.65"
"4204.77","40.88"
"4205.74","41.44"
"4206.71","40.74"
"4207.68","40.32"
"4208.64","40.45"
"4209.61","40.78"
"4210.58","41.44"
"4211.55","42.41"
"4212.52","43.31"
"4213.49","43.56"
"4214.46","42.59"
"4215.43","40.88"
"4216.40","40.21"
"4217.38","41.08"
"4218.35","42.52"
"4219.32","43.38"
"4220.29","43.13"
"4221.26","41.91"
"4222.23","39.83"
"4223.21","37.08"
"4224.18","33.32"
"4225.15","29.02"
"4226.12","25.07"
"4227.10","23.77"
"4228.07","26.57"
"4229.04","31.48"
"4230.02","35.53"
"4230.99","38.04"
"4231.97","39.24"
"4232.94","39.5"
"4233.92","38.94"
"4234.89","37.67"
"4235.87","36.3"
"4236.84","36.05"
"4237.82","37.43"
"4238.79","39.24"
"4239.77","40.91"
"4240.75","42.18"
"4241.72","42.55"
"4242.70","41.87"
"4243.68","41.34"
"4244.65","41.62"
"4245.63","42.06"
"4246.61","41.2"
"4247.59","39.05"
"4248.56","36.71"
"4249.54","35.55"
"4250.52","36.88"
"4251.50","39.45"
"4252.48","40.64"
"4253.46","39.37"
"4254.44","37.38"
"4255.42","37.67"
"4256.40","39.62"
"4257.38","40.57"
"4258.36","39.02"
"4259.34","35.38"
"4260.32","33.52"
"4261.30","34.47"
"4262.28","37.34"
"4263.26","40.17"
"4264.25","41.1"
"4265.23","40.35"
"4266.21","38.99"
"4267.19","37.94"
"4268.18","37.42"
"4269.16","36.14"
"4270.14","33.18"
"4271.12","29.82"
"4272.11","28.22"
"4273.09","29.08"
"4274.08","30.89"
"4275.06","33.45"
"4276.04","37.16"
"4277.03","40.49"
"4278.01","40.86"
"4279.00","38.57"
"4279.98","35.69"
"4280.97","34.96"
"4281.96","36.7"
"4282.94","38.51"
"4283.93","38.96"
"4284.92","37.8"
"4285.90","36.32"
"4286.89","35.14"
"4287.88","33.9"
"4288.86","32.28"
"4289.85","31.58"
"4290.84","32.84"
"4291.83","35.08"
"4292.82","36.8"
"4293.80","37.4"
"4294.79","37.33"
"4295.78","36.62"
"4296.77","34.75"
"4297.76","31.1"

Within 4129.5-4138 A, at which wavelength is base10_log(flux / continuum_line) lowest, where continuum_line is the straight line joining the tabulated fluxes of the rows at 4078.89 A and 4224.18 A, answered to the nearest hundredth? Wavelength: 4132.78 A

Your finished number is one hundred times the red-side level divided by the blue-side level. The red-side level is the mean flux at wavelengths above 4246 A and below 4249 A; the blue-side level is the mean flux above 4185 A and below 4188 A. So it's 107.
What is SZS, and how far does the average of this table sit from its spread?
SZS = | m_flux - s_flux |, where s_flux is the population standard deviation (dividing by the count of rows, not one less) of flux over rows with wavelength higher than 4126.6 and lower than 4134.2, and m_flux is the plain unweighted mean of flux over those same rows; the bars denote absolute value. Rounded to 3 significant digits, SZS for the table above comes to 37.2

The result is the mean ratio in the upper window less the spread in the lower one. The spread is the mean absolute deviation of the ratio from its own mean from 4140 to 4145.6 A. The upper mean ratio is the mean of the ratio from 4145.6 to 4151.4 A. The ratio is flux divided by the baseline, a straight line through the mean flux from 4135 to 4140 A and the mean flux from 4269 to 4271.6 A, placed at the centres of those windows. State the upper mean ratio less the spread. 0.86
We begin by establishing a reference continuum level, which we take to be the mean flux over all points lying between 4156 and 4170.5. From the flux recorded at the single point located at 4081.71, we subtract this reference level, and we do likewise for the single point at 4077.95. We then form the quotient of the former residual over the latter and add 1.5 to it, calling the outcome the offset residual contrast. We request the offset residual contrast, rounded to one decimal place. 2.0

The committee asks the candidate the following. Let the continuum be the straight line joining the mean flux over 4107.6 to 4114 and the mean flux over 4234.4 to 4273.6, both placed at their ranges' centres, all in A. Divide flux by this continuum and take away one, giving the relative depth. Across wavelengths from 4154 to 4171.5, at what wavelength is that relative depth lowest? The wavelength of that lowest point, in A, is 4154.72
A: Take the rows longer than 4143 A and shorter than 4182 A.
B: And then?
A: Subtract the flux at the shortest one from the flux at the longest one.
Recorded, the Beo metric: 7.3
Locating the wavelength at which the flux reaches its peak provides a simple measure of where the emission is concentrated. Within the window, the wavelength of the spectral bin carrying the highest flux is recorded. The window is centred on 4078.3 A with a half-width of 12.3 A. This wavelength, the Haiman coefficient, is 4089.24 A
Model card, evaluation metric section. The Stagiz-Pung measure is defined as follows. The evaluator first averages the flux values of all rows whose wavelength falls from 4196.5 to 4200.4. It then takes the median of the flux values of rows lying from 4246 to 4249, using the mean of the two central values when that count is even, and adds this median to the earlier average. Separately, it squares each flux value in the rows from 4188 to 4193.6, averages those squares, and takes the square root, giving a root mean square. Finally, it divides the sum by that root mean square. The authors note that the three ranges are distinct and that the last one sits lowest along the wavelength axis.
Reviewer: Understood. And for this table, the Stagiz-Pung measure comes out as 1.9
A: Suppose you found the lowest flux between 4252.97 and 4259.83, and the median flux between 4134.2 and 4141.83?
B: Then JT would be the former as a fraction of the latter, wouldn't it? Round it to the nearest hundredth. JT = 0.80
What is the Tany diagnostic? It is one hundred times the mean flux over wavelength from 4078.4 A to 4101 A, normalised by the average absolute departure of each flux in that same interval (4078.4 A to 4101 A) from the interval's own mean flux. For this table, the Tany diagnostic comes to 1941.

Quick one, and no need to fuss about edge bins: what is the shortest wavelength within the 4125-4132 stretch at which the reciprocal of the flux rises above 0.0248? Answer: 4128.02 A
